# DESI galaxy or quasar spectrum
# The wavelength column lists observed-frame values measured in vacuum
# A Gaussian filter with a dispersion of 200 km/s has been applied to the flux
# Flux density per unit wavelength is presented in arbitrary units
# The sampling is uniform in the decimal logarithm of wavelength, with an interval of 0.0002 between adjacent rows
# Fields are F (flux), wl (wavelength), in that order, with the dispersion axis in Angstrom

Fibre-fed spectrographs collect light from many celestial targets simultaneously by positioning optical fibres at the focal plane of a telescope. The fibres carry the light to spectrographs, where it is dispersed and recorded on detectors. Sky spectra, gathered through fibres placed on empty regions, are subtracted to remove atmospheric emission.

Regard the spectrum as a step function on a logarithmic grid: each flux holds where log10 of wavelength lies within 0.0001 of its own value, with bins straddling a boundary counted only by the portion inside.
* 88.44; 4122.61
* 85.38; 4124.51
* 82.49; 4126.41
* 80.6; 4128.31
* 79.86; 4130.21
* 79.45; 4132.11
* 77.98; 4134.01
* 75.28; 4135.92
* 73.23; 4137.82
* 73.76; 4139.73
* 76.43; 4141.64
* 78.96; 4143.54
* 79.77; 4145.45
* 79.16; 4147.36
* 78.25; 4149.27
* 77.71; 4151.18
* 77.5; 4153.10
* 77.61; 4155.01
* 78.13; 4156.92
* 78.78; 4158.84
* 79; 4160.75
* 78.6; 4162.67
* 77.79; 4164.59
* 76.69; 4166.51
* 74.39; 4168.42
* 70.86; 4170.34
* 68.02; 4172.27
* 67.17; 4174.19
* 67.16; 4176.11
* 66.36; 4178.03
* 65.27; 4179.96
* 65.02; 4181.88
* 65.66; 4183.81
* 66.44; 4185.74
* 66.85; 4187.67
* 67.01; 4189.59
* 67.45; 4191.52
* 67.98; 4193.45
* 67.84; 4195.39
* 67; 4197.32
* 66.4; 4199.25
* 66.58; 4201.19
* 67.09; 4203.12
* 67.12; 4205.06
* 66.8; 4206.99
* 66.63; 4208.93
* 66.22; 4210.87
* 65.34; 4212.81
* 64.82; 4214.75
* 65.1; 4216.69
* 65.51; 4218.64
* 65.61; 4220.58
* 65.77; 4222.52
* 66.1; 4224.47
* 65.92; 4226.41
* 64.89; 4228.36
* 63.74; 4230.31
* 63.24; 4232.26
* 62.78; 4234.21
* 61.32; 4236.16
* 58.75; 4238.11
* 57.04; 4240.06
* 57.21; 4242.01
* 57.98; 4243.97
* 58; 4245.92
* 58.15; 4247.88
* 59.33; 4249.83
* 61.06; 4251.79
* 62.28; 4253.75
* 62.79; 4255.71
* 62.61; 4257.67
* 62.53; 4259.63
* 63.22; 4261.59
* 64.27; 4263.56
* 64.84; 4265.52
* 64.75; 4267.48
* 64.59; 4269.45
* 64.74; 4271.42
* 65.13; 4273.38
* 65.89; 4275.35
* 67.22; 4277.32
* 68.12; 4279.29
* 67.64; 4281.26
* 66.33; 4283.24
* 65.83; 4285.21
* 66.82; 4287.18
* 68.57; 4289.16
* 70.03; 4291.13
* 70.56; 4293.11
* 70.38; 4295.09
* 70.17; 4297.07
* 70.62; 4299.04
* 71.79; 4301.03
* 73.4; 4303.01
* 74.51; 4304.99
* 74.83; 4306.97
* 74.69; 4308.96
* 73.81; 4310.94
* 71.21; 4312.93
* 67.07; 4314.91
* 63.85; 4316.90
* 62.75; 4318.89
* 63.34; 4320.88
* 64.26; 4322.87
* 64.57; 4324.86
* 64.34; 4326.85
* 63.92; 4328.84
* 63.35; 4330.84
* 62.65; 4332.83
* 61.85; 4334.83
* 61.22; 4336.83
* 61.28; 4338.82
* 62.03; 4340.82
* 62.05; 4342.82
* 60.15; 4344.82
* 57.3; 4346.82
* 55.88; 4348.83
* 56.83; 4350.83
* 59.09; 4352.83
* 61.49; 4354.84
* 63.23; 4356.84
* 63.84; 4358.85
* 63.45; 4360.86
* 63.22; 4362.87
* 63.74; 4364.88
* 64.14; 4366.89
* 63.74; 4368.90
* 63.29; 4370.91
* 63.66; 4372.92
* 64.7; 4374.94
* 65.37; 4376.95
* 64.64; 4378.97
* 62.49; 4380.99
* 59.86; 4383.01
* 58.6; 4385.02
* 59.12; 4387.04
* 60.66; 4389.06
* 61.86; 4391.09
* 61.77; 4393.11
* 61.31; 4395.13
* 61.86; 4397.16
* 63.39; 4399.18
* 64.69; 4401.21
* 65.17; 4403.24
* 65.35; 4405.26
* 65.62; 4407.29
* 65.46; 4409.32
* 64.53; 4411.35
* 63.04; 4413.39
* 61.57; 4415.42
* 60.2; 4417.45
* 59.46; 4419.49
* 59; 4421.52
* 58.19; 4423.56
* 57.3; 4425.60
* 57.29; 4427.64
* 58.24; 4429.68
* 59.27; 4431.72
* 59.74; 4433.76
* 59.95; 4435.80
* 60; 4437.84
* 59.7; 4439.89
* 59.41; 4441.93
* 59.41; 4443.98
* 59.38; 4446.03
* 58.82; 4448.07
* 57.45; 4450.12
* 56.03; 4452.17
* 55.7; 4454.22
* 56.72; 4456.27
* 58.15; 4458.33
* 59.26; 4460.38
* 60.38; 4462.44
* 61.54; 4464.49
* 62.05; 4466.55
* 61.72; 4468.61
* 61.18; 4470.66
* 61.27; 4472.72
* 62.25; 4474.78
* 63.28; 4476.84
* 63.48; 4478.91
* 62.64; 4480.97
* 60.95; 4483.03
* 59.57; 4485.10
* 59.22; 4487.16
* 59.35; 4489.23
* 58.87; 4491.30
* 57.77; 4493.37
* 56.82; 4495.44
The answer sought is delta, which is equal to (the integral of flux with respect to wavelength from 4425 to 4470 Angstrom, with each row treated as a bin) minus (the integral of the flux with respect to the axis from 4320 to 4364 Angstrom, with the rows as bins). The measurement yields -63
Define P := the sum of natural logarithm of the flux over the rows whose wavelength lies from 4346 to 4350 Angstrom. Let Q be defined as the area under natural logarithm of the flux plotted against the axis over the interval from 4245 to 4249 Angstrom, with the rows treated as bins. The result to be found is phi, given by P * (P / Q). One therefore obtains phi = 4.01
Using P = 8.07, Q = 16.26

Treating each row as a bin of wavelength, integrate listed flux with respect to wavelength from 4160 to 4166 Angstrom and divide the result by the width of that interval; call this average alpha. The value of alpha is 78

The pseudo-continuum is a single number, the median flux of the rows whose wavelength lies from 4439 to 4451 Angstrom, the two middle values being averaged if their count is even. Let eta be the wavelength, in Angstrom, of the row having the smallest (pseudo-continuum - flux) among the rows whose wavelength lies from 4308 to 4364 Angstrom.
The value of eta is 4308.96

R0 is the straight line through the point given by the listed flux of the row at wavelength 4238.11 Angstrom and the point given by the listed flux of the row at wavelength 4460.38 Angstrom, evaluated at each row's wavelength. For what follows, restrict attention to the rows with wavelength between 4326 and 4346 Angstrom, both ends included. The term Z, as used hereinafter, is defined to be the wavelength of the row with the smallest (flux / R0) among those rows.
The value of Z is 4344.82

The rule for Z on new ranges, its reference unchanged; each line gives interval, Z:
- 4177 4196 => 4181.88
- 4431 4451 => 4450.12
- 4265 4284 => 4269.45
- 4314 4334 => 4332.83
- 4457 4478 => 4458.33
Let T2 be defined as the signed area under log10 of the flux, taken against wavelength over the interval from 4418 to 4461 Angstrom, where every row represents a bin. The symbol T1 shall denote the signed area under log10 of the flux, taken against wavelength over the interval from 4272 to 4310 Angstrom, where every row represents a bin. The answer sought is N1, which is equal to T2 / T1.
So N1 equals 1.1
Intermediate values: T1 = 70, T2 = 76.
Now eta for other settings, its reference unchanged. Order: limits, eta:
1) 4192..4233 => 4193.45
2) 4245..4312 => 4306.97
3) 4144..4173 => 4145.45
